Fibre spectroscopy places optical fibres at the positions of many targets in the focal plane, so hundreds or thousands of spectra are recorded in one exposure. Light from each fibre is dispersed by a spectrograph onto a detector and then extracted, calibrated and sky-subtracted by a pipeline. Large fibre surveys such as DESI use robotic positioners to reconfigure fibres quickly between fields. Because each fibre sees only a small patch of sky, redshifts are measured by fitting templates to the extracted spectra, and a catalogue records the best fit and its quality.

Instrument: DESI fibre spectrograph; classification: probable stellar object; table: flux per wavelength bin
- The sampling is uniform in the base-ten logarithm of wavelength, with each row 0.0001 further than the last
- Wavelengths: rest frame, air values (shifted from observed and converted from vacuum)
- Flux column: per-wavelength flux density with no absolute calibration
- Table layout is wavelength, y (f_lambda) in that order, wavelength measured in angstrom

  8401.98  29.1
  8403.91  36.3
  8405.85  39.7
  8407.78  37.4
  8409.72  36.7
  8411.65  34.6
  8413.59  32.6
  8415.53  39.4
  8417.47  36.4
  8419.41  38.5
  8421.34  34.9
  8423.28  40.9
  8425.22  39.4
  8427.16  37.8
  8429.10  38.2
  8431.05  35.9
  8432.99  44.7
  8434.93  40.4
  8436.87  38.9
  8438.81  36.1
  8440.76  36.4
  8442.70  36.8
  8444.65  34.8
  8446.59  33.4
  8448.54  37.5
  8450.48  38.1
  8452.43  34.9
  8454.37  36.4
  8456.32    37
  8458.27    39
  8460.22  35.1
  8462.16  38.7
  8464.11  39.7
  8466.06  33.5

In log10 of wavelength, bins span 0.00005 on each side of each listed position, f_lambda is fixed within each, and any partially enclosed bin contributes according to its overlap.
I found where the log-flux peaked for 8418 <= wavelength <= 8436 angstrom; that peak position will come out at 8432.99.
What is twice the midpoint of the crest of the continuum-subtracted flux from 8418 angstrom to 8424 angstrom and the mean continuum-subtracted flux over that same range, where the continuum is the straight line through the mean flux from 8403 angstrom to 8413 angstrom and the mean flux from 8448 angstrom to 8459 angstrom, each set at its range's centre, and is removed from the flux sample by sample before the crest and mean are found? 5.0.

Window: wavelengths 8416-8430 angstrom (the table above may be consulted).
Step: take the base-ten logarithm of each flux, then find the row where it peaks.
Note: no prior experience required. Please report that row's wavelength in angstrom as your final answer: 8423.28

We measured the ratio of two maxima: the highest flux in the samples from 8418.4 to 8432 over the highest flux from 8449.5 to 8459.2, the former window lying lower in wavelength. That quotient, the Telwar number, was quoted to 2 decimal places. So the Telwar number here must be 1.05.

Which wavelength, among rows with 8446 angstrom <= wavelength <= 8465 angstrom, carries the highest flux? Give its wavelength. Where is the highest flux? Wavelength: 8464.11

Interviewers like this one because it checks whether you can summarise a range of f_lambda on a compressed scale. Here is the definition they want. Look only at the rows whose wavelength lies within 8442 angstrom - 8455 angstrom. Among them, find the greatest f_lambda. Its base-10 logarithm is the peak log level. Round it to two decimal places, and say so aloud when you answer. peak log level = 1.58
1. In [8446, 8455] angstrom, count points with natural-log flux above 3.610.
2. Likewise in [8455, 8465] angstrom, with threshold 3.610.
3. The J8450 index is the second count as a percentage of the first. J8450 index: 200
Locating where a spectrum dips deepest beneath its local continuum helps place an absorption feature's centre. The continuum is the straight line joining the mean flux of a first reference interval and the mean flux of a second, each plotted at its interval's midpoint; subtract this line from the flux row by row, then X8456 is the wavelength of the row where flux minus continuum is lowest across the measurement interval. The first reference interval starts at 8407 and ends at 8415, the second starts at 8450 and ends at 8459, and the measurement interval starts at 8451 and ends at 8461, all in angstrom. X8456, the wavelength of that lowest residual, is 8460.22 angstrom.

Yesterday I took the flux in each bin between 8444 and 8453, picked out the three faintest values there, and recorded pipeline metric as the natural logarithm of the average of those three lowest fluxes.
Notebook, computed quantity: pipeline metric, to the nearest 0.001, 3.537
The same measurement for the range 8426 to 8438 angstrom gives 3.619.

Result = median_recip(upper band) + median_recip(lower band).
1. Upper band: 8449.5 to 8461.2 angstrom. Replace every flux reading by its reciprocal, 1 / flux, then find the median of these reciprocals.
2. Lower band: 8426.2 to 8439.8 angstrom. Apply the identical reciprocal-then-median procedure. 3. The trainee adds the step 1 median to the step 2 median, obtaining 0.0534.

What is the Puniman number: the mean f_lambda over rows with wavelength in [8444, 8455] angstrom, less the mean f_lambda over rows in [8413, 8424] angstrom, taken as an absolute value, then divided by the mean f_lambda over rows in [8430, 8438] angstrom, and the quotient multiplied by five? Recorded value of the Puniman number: 0.16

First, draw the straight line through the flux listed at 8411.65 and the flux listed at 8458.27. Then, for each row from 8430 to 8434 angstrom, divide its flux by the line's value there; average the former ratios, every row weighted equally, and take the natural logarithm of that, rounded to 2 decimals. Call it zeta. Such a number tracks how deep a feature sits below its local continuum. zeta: 0.10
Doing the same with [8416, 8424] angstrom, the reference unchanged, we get 0.06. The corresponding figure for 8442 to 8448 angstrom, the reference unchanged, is -0.07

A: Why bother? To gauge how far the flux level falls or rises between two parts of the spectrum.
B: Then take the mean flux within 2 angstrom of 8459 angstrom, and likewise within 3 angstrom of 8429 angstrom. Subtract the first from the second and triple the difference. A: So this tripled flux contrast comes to 1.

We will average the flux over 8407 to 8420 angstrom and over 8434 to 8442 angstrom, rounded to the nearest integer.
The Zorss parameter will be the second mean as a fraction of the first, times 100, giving 104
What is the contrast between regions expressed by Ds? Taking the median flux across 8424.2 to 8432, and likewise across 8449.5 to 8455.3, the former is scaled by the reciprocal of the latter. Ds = 1.04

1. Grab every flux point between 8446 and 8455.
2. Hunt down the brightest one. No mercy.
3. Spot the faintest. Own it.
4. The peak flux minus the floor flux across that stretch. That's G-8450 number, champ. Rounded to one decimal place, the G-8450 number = 4.7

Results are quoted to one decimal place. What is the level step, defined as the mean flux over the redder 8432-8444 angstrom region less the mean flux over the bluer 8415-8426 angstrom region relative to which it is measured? 0.6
